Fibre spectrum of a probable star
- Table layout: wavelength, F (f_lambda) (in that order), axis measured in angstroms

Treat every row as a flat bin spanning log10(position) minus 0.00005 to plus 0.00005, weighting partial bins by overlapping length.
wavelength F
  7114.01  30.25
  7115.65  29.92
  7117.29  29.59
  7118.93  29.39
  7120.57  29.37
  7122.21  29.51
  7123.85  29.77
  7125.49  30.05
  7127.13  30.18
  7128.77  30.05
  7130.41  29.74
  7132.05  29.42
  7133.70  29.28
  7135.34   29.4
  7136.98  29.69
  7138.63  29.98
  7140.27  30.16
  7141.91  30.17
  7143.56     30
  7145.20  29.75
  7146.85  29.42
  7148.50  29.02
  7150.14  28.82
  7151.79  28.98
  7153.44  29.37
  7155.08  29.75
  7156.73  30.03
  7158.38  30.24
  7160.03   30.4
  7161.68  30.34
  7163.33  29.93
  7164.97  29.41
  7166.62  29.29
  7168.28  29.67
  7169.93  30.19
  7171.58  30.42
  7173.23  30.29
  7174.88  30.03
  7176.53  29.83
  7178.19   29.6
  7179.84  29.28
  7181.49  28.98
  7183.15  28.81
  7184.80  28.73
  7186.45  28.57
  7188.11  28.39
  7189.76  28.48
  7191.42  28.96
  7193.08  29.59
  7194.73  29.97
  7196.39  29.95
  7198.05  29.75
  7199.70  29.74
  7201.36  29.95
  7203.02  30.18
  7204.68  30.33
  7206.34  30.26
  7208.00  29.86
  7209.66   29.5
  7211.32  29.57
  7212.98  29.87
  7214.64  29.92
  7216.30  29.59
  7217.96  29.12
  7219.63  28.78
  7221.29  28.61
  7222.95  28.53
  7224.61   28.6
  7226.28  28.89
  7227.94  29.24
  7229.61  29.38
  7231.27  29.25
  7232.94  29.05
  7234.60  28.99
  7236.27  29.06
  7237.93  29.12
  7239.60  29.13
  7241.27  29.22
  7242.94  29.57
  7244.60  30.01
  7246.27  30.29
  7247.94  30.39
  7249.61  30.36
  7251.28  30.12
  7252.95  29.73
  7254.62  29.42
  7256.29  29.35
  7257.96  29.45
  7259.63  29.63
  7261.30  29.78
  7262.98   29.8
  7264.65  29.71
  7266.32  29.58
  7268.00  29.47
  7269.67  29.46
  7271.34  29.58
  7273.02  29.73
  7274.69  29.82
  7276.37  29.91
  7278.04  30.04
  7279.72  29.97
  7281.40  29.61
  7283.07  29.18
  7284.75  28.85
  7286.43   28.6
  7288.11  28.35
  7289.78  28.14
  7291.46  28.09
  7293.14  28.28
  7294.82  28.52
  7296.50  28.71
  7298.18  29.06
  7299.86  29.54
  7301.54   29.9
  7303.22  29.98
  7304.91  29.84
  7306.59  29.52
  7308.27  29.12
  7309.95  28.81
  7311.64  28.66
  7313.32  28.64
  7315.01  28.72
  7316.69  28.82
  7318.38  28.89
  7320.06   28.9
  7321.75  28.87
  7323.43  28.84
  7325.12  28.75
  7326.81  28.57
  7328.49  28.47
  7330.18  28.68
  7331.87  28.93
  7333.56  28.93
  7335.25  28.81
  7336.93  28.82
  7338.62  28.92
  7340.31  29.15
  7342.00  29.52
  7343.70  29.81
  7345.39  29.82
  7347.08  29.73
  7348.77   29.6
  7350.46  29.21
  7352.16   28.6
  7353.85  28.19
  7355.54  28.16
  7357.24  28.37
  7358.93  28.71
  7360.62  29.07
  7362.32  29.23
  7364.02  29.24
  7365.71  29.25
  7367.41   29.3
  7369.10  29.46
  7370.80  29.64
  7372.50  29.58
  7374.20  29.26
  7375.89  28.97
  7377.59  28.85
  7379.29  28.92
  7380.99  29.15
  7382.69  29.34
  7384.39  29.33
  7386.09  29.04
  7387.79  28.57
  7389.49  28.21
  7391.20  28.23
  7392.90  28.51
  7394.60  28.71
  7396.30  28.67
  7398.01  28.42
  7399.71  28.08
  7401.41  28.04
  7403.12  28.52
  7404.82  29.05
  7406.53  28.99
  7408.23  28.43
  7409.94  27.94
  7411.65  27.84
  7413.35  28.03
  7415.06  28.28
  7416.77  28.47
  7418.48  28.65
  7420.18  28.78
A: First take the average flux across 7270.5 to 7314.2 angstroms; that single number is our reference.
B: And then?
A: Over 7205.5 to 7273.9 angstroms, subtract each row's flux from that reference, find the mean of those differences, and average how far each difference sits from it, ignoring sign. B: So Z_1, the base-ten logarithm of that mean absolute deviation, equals -0.430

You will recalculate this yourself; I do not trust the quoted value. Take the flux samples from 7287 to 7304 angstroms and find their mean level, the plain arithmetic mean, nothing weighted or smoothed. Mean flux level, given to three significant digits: 28.9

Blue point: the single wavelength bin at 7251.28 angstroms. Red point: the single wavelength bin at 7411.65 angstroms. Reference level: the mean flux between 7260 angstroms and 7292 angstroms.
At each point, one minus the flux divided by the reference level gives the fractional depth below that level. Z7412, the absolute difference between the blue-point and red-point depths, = 0.078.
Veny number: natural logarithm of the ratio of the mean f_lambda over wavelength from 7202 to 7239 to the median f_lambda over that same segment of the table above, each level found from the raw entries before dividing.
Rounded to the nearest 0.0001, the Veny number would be 0.0036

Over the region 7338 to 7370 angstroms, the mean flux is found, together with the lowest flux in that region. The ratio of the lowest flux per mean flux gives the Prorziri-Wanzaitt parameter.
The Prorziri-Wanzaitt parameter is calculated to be 0.967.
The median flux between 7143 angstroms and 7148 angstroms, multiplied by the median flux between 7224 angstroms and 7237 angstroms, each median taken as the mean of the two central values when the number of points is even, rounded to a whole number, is 864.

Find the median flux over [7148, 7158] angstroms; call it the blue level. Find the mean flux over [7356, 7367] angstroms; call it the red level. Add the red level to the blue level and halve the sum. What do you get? 29.1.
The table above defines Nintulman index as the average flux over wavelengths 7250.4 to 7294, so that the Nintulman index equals 29.4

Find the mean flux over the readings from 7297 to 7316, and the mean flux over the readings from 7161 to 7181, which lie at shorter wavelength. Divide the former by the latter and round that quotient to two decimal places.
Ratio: 0.98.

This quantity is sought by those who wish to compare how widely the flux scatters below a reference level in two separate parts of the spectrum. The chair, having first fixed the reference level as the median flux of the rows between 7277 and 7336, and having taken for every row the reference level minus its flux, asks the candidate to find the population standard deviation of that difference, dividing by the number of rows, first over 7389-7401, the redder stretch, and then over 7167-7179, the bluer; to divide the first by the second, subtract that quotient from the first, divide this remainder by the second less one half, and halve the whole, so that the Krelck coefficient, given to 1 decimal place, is 1.3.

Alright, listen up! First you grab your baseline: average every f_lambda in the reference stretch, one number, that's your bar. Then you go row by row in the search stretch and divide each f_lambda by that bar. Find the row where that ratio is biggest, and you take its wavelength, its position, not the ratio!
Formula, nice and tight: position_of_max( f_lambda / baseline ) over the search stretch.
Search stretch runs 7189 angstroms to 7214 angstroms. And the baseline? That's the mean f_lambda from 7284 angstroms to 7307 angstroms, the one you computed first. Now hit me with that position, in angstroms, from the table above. 7204.68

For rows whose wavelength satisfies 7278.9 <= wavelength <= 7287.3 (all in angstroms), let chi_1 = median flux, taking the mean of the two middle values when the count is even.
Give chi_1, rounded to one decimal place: 29.2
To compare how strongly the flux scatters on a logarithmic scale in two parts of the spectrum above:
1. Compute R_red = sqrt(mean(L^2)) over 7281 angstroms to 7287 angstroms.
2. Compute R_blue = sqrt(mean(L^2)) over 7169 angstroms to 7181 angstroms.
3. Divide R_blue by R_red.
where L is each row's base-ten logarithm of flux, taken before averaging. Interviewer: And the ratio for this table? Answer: 1.01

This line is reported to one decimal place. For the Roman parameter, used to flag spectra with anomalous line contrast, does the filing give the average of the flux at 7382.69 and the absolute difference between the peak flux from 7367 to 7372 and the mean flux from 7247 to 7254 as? 14.9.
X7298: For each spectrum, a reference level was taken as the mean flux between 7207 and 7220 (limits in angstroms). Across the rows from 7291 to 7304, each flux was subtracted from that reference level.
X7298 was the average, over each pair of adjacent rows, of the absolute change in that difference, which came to 0.27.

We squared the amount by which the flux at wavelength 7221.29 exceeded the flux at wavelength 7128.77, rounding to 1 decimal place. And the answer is 2.1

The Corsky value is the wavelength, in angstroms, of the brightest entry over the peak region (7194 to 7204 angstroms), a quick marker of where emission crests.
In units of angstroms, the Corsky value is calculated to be 7203.02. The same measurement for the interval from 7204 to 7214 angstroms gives 7204.68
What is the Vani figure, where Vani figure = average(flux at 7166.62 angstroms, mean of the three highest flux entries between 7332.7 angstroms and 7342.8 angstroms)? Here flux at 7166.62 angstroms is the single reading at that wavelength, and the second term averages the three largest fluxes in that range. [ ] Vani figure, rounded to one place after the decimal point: 29.2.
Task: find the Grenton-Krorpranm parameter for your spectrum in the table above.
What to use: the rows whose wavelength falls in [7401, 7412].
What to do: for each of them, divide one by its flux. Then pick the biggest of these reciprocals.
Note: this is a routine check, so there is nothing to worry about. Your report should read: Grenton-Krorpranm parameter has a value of 0.0359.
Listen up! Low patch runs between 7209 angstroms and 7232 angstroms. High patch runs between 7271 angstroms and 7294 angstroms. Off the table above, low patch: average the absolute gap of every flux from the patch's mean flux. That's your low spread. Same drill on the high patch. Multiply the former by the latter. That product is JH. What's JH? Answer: 0.25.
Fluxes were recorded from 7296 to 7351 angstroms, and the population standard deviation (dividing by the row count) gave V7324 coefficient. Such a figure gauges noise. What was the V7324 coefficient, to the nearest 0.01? 0.44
